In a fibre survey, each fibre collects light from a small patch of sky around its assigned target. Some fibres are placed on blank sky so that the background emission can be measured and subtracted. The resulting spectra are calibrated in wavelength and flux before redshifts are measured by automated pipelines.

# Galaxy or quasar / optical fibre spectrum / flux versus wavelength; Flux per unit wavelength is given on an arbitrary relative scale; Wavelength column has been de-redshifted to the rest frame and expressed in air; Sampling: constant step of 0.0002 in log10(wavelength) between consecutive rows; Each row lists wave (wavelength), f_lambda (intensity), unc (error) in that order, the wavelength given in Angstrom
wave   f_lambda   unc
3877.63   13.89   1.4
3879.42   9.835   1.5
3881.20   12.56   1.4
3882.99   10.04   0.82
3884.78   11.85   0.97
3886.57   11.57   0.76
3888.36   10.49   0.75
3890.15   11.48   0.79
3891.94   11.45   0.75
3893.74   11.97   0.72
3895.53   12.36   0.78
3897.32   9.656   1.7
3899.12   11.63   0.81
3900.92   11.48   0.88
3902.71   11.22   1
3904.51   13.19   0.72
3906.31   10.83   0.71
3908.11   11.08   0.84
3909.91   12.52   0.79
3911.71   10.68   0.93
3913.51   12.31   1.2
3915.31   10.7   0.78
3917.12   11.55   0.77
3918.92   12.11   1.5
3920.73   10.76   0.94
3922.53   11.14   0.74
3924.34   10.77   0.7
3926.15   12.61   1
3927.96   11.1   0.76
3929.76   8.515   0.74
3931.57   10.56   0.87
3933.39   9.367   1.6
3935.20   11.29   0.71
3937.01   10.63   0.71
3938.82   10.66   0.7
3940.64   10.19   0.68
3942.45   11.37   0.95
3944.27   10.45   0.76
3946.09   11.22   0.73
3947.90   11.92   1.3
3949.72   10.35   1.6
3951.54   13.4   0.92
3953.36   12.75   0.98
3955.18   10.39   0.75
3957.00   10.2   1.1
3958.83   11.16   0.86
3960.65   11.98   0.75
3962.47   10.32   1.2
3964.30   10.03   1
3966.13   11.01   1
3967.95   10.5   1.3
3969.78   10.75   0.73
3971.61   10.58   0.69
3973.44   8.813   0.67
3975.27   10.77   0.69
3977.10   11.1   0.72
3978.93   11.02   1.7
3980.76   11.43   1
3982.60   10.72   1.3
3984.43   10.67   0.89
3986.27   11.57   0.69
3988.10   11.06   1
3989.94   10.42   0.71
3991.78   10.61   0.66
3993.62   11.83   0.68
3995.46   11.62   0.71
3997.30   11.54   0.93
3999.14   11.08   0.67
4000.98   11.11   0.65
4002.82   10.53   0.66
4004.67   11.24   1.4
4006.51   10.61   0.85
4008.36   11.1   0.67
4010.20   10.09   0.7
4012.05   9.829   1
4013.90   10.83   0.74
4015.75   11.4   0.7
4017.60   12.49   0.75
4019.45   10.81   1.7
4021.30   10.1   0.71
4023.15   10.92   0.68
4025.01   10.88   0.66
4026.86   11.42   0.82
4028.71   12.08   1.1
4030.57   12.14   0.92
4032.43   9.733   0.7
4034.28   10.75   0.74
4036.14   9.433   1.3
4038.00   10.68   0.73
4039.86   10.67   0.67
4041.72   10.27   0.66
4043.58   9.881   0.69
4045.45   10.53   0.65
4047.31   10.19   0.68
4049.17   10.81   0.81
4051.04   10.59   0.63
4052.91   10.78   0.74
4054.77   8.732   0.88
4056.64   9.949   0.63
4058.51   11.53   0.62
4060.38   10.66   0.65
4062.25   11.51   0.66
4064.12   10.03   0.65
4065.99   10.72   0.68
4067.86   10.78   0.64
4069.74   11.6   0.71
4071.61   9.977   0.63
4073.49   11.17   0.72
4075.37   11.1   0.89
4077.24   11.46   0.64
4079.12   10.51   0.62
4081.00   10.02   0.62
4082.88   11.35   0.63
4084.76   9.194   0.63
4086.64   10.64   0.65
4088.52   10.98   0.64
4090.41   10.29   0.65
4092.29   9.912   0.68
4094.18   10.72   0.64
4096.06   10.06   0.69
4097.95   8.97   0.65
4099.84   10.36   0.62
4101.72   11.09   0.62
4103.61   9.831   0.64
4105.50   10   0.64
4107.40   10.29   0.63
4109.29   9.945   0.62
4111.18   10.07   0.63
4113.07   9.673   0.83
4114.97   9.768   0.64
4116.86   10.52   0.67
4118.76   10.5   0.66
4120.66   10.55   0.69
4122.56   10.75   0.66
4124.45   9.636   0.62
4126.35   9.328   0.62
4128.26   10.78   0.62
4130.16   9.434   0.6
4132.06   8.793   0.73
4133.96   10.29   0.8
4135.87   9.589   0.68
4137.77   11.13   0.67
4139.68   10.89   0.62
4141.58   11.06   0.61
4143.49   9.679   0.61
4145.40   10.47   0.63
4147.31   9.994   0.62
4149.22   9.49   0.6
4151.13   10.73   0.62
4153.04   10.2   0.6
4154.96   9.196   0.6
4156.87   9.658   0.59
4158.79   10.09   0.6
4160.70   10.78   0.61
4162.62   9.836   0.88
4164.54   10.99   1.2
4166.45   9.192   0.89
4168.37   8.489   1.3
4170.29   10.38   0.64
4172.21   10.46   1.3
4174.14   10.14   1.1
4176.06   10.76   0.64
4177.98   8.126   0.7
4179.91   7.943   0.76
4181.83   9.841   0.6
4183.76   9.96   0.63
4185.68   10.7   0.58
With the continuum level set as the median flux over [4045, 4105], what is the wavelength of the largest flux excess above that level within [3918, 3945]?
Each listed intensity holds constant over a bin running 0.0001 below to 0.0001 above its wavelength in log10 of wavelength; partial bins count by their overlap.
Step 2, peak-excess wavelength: 3926.15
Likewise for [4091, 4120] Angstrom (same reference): 4101.72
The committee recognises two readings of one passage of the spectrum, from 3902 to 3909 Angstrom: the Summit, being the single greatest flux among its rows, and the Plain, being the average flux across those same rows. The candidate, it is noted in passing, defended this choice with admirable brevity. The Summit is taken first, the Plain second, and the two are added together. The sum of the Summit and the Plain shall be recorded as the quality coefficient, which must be 24.8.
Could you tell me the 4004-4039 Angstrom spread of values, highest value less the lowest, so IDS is 3.1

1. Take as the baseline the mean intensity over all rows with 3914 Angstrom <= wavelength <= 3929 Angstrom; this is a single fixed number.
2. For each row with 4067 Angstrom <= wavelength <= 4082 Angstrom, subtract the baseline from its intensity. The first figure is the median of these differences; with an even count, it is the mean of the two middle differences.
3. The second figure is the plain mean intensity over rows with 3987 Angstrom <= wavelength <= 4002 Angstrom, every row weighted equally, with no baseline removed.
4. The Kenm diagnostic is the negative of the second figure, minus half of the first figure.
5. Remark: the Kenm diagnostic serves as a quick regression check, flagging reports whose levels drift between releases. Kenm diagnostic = -10.96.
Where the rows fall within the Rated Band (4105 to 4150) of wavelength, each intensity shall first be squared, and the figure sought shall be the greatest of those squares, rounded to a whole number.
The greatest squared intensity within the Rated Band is 124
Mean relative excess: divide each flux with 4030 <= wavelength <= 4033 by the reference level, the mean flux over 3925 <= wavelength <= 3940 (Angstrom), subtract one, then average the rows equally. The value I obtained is 0.03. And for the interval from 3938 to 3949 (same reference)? 0.04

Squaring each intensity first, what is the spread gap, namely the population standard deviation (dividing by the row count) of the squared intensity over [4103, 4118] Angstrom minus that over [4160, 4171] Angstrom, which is -12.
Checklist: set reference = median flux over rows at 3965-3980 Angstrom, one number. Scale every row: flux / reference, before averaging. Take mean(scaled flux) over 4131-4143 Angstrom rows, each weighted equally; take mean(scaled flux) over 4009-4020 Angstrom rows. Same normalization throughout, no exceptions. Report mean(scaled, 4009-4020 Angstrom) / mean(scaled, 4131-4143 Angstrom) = 1.06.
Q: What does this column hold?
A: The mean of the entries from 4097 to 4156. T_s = 10.1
